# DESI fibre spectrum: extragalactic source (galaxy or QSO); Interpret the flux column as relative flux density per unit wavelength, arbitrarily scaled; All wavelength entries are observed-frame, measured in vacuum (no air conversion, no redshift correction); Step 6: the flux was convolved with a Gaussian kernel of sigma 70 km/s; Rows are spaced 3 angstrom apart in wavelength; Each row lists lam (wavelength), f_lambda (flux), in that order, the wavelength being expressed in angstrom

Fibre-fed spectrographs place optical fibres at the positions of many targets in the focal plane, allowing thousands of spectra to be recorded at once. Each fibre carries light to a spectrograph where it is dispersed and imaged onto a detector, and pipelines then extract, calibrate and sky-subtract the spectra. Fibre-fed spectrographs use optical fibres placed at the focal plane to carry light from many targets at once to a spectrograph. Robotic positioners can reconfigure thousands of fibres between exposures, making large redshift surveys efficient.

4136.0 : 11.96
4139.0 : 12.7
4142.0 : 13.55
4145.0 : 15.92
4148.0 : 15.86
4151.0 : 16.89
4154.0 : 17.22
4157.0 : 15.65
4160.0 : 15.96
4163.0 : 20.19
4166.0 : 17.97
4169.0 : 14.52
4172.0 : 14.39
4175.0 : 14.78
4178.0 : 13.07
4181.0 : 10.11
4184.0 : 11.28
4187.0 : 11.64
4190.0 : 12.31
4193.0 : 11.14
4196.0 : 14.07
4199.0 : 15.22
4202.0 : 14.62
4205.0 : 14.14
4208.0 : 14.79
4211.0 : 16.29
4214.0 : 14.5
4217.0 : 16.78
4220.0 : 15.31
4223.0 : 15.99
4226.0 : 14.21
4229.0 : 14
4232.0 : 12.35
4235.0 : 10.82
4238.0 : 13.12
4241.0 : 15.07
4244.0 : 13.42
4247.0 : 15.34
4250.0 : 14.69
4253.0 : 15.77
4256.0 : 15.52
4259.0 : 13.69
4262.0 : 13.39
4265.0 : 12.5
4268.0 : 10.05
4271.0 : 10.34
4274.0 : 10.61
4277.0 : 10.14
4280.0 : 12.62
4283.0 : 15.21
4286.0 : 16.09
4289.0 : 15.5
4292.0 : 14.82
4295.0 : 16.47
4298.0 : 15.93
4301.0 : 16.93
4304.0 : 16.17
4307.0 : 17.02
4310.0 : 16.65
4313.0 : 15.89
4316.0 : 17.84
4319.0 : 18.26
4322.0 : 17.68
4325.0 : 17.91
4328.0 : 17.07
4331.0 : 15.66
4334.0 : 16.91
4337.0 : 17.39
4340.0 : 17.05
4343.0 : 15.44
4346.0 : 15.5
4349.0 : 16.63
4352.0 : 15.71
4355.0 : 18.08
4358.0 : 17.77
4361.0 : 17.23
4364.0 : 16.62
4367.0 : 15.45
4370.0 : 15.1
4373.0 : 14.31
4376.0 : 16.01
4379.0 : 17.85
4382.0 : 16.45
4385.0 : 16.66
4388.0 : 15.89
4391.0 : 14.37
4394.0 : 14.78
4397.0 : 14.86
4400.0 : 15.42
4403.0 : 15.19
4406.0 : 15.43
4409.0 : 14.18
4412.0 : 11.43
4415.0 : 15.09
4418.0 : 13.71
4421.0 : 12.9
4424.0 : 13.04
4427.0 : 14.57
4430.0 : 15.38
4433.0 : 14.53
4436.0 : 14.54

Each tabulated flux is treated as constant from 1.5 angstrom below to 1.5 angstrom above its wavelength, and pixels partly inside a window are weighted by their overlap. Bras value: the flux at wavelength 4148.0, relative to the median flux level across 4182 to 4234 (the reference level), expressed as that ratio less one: 0.12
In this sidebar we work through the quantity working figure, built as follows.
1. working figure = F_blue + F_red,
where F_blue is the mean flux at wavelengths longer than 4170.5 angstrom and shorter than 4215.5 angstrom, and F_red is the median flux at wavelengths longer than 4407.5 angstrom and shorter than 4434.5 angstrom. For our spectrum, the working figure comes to 27.7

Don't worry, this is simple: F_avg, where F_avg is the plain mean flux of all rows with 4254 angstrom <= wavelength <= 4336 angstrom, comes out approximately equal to 15.1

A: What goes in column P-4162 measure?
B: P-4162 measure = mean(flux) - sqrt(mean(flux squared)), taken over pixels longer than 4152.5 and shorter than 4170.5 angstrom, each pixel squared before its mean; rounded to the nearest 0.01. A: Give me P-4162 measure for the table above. -0.10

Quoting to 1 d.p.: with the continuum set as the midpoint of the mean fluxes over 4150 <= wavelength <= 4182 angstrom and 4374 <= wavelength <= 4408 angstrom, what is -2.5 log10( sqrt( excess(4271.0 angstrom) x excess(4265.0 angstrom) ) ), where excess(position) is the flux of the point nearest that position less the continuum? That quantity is -1.5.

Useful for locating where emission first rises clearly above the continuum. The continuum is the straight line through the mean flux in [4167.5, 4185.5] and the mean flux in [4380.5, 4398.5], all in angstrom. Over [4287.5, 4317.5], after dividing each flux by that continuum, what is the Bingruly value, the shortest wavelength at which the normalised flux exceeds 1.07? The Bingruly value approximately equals 4289.0 angstrom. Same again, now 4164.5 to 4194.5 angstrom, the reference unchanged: 4166.0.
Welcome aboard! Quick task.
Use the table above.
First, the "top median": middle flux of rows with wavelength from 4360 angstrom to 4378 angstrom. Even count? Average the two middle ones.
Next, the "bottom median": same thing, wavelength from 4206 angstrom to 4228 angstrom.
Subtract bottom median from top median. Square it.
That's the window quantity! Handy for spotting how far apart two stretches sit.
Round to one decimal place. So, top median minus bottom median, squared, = 0.2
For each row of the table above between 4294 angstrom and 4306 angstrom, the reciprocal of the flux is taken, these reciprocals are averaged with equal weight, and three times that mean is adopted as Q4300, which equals 0.183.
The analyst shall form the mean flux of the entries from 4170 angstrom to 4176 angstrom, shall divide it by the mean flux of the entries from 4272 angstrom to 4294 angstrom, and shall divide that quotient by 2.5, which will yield 0.430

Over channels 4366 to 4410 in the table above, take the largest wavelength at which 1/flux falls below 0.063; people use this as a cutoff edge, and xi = 4388.0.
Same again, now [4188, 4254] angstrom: 4223.0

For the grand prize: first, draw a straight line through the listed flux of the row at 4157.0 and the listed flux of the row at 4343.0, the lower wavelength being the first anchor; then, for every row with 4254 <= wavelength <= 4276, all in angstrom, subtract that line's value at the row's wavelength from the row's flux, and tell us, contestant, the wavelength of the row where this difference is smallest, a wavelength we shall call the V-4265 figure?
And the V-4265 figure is 4268.0 angstrom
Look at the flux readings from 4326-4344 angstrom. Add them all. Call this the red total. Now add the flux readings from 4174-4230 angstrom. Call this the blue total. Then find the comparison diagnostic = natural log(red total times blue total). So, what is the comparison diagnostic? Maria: 10.2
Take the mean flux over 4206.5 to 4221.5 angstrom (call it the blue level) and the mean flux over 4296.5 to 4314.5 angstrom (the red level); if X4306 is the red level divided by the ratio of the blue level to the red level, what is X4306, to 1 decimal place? 17.4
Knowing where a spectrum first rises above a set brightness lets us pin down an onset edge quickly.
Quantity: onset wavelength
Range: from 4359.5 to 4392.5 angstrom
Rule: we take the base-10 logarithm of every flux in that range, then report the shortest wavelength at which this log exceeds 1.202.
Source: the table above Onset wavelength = 4361.0 angstrom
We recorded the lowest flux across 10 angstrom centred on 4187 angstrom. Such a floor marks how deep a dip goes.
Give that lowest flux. 11.28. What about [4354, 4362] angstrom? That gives 17.23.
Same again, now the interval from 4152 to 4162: 15.65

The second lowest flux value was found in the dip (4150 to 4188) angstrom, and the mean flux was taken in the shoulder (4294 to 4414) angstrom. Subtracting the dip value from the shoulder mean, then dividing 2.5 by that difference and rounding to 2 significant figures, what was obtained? 0.51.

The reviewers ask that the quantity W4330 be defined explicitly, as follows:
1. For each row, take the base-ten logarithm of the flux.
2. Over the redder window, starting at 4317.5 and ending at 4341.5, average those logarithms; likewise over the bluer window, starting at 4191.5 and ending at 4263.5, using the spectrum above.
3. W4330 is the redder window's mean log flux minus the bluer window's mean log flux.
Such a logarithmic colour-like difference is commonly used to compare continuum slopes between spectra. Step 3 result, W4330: 0.08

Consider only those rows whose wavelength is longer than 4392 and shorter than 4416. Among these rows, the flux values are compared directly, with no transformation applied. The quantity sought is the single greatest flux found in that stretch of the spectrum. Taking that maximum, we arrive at 15.43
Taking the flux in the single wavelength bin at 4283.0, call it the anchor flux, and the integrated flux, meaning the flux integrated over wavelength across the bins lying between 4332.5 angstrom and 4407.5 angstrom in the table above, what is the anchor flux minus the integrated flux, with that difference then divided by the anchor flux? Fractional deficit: -78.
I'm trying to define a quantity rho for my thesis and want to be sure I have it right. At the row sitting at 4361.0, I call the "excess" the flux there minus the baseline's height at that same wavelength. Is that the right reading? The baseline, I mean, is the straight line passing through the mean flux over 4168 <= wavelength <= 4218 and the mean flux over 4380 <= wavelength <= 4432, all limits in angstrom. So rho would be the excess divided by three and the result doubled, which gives 1.8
